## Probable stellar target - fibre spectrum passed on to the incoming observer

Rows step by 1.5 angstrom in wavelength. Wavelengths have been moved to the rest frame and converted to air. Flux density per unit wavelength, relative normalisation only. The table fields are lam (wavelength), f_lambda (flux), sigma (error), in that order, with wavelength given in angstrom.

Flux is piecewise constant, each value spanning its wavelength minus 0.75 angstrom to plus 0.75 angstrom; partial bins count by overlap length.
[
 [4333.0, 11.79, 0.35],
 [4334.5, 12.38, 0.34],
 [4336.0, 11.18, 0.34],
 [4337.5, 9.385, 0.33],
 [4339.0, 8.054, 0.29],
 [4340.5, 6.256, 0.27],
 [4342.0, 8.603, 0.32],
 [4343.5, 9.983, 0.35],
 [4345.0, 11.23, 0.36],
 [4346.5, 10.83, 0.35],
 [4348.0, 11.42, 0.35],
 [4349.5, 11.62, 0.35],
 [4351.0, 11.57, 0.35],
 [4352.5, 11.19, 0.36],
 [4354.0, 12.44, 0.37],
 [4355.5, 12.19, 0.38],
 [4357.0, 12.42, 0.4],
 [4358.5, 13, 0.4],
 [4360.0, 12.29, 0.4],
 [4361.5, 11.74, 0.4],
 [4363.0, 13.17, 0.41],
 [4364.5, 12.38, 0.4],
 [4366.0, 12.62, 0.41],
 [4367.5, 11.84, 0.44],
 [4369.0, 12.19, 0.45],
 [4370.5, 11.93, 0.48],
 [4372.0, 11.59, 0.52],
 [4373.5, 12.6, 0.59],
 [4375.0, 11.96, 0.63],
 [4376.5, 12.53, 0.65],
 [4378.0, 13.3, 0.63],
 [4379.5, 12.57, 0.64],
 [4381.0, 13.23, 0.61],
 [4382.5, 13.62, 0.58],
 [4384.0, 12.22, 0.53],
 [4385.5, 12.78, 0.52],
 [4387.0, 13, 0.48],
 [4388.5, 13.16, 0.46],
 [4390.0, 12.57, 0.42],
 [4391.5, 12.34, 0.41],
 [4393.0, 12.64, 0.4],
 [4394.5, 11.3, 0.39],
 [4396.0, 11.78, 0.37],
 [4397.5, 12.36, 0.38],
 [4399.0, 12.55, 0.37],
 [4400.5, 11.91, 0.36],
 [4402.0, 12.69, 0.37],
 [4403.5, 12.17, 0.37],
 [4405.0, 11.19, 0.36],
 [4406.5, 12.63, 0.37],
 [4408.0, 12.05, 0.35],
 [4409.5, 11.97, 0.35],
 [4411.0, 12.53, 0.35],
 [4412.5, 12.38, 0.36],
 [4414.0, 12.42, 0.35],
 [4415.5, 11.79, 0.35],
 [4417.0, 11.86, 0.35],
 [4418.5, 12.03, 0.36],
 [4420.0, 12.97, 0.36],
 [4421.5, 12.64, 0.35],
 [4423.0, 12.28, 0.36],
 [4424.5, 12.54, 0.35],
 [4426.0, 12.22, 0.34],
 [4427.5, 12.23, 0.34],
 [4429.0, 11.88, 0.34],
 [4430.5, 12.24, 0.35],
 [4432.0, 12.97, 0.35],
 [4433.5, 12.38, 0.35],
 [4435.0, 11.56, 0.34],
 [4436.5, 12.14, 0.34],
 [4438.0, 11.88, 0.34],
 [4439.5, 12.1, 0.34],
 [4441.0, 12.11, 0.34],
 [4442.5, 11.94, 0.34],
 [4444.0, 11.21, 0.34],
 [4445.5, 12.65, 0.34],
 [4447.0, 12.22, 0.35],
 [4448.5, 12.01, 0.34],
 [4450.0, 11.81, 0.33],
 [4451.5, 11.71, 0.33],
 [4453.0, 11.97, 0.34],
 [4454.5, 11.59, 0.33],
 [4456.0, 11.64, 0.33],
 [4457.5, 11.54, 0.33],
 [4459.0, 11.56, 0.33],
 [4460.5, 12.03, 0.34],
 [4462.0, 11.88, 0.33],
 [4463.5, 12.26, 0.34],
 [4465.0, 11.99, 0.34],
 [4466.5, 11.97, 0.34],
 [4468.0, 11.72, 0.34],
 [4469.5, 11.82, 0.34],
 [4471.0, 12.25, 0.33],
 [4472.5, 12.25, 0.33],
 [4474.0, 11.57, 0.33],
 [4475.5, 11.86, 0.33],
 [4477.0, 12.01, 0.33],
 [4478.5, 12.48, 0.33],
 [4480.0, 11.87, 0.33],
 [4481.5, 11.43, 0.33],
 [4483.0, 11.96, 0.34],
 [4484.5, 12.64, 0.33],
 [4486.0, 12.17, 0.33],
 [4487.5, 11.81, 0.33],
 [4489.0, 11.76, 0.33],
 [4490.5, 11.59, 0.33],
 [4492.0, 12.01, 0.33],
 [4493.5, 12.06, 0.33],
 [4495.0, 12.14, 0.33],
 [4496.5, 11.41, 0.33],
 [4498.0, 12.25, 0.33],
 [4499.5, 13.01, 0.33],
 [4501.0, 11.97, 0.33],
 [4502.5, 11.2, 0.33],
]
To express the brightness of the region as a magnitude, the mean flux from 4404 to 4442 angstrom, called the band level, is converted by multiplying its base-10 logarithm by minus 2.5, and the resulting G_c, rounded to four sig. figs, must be -2.716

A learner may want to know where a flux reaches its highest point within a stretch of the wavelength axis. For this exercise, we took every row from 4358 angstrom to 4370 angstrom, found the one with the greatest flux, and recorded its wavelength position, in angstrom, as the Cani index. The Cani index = 4363.0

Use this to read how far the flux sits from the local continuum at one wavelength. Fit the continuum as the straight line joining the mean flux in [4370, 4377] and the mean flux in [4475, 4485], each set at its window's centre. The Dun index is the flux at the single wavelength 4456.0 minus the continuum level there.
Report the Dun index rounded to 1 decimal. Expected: -0.4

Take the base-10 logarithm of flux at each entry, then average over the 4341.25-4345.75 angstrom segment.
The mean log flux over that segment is 0.99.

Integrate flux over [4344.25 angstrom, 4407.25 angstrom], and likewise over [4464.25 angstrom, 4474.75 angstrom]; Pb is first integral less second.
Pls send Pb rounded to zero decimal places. 647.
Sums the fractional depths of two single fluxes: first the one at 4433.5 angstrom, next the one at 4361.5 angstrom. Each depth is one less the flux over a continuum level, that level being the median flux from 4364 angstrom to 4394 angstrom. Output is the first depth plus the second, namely 0.081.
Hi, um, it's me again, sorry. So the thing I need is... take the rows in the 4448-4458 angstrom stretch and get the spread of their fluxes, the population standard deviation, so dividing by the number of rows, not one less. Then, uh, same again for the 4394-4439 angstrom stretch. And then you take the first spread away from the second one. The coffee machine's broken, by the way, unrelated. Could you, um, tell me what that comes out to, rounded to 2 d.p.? 0.25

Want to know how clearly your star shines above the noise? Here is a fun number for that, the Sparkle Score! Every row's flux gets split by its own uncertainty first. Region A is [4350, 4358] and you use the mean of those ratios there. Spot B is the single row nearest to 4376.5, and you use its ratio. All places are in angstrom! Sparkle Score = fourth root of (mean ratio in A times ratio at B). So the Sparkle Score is 5.0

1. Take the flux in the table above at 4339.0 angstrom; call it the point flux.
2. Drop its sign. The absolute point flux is 8.1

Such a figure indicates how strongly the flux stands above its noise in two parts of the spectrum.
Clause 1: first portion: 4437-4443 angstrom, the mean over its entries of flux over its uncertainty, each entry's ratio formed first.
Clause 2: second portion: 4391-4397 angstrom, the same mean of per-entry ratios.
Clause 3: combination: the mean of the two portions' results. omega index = 33.0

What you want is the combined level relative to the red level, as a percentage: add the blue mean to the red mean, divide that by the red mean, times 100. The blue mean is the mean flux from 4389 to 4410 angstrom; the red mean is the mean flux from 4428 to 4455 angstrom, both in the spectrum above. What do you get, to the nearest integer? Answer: 201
